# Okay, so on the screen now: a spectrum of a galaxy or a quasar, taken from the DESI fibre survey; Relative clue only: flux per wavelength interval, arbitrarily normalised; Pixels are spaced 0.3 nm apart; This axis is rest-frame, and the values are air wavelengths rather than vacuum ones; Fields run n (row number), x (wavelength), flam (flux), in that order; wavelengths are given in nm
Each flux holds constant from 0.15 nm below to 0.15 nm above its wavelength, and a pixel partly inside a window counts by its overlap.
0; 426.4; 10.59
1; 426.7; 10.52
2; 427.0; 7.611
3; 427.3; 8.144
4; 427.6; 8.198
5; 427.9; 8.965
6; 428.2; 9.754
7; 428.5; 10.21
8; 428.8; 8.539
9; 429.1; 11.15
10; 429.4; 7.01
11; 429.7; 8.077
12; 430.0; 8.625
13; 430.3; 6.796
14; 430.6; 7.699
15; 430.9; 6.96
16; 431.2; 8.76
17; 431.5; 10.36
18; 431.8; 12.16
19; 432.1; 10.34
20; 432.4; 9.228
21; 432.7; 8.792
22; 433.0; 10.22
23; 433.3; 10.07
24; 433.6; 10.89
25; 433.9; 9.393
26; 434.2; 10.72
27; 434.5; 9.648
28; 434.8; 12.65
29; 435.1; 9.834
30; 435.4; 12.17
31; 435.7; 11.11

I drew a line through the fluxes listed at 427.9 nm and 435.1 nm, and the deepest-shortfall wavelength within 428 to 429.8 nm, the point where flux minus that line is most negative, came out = 429.4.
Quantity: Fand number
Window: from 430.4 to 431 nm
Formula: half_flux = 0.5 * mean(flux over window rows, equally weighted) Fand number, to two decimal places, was 3.66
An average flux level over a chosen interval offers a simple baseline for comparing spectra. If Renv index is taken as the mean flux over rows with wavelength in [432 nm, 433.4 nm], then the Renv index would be 9.7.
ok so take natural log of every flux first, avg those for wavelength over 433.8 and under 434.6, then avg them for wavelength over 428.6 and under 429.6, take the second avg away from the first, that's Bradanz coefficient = 0.13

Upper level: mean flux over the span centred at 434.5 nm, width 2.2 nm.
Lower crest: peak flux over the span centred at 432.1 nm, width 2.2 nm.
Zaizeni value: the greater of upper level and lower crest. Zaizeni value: 12.2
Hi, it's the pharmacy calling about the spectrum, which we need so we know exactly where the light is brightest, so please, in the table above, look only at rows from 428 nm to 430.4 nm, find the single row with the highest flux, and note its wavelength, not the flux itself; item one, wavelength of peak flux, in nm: 429.1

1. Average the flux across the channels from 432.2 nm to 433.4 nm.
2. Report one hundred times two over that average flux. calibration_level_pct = 20.9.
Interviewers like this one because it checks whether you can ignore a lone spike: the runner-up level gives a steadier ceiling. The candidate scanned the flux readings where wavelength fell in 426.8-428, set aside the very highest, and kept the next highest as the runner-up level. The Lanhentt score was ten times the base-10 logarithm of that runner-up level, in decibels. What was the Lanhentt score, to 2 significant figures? 9.1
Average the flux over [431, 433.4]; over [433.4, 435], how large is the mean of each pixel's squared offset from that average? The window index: 1.8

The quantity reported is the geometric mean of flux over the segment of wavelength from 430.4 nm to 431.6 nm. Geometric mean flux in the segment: 8.4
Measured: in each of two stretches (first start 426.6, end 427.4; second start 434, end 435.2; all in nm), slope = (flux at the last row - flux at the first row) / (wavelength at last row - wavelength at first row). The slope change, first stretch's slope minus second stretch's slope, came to -3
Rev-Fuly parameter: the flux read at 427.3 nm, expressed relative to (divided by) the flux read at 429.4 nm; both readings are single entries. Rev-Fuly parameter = 1.16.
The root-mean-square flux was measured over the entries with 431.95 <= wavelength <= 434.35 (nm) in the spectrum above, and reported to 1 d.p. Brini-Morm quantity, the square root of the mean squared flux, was 10.0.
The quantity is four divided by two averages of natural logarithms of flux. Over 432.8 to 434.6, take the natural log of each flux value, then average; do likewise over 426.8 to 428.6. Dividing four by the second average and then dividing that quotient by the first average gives 0.80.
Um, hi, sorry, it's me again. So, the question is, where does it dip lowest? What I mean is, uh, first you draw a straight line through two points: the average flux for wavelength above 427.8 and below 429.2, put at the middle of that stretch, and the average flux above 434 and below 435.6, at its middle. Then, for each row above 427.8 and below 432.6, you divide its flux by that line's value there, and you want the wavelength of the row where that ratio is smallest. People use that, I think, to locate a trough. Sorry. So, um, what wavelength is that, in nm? 430.3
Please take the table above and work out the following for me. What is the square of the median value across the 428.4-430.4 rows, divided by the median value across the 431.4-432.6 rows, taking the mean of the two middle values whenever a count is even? 7.0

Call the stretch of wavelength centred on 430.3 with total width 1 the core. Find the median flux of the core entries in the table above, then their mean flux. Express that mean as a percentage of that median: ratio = 100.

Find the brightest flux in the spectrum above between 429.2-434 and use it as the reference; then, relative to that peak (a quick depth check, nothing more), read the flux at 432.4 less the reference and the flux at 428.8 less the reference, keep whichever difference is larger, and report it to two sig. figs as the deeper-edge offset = -2.9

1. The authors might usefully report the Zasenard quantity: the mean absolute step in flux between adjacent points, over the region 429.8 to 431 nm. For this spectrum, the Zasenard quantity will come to 1.2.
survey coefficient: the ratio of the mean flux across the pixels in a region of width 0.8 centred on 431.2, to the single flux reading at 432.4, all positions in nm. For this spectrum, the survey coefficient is 0.94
